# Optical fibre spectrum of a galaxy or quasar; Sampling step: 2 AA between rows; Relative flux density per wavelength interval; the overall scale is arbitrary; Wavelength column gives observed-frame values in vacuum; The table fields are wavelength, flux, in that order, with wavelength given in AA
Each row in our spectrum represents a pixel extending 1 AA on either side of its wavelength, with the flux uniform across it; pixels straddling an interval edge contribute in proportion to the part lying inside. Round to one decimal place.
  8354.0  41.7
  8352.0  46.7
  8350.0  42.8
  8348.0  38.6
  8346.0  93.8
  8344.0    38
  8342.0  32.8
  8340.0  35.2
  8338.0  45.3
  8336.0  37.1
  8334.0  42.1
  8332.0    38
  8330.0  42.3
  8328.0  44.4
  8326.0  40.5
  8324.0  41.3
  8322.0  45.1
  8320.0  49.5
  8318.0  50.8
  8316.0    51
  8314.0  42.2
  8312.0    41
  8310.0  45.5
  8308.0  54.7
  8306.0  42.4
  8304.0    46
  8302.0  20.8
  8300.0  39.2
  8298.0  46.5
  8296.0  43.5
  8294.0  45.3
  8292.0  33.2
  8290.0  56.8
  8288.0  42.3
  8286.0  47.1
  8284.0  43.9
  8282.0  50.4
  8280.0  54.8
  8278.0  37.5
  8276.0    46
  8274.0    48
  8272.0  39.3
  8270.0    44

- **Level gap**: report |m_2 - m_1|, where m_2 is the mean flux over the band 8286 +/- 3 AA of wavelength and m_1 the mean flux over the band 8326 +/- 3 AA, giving 2.4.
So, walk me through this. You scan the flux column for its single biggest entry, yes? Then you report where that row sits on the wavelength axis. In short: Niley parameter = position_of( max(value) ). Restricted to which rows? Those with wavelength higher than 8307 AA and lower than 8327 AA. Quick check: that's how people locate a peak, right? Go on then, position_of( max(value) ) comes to 8308.0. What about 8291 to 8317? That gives 8308.0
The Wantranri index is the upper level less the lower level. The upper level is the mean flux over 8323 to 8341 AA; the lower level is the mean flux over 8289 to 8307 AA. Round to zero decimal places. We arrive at -1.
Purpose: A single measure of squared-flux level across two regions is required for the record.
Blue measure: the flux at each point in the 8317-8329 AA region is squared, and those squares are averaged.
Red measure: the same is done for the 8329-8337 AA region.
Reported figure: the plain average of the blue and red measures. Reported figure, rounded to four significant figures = 1830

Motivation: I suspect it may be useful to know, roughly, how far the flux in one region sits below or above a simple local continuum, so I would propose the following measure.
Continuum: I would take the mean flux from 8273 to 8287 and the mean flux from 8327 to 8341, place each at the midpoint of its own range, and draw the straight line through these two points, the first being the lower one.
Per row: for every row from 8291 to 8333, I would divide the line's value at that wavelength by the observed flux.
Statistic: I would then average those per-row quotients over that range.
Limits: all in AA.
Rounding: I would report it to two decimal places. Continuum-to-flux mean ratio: 1.04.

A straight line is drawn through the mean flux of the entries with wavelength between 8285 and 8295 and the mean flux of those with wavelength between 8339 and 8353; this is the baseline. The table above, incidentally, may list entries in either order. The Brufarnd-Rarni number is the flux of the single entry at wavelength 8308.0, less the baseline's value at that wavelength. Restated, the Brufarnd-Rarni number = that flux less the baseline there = 9.1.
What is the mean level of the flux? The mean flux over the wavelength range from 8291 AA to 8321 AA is 43.4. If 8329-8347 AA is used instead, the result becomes 45.0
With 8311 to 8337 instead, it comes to 43.5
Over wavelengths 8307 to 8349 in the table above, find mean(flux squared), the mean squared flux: 2190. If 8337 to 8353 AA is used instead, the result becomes 2514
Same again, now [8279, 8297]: 2195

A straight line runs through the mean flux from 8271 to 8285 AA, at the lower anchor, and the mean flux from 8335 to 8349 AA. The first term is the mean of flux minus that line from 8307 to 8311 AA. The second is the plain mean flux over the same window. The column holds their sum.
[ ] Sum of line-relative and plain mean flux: 54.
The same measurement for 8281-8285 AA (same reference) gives 49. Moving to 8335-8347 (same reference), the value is 48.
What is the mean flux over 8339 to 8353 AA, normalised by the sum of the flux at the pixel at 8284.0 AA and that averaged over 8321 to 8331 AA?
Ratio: 0.54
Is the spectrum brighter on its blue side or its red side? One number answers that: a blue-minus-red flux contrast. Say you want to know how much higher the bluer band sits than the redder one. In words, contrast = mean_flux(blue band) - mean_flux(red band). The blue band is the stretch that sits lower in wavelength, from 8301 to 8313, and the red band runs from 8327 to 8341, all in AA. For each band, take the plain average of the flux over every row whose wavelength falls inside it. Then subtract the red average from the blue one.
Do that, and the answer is 1.1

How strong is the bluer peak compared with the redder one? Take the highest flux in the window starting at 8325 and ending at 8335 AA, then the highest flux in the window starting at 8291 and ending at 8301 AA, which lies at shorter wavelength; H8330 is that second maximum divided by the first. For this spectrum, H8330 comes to 1.05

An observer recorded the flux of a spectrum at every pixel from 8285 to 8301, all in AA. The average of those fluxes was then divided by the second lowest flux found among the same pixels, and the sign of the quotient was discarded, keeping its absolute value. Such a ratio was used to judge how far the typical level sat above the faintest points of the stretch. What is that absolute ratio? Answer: 1.13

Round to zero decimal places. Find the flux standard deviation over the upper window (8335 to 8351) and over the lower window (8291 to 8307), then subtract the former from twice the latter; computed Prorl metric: -2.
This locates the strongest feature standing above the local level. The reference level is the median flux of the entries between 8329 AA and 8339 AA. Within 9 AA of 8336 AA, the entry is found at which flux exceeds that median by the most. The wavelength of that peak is 8338.0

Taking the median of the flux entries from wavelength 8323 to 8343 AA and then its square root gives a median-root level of 6.40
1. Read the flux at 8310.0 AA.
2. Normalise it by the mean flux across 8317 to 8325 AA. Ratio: 0.97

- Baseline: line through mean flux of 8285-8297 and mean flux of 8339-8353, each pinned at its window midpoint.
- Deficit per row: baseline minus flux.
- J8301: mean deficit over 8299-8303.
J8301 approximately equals 15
